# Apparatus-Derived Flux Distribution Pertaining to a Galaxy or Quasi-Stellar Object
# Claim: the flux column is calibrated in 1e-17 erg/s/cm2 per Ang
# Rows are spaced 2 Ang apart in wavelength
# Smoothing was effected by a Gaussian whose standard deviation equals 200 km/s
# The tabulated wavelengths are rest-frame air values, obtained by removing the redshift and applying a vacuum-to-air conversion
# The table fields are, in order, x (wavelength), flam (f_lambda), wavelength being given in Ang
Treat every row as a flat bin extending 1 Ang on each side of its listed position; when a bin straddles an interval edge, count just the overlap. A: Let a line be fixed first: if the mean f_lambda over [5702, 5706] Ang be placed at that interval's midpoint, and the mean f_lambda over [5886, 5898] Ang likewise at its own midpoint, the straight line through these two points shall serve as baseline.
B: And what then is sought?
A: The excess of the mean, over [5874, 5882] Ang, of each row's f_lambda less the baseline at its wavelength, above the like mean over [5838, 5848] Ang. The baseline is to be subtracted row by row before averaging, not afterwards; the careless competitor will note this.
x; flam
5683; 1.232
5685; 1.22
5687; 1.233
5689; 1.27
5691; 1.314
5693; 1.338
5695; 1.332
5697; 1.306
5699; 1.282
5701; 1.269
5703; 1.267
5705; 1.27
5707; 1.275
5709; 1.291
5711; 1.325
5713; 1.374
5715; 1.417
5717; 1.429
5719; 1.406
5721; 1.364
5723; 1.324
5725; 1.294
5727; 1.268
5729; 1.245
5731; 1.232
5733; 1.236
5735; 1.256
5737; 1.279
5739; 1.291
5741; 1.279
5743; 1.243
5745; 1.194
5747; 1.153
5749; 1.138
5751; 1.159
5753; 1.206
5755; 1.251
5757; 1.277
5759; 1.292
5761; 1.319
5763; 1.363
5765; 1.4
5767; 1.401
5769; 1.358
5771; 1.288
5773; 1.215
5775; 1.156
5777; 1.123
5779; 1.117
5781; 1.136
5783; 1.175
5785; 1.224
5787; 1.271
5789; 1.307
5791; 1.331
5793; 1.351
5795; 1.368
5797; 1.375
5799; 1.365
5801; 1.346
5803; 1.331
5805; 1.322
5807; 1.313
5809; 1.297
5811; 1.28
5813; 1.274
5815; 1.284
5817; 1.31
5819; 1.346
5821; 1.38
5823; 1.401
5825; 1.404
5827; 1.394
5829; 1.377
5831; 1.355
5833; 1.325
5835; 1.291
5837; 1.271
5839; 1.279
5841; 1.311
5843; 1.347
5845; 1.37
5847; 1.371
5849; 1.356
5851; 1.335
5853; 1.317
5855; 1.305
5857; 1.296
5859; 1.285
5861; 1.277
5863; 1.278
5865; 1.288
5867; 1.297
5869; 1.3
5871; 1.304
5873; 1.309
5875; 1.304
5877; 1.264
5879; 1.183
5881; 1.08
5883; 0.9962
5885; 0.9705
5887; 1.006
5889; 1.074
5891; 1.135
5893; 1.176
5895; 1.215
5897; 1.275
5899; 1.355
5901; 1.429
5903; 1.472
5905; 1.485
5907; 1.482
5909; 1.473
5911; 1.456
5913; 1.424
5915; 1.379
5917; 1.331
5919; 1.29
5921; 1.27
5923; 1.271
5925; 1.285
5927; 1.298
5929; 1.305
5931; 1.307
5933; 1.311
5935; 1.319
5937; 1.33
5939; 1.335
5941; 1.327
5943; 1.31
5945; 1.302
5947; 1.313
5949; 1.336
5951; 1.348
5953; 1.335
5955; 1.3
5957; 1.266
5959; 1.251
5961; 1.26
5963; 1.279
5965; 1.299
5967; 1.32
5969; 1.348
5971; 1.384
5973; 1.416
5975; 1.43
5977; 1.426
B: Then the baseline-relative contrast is -0.11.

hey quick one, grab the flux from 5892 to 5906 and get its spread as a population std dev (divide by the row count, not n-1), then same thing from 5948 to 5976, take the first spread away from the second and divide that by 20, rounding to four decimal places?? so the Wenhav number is -0.0031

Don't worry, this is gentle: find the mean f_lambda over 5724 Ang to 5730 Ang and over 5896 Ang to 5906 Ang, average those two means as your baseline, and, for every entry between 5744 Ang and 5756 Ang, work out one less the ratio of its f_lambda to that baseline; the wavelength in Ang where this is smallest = 5755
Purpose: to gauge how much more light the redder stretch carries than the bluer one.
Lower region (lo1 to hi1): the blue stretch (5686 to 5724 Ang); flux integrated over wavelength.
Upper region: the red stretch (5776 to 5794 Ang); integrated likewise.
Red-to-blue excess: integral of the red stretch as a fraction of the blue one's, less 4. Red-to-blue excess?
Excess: -3.6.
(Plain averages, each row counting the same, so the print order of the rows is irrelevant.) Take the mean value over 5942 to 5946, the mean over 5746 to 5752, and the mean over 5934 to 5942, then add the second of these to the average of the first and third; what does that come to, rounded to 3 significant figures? 2.47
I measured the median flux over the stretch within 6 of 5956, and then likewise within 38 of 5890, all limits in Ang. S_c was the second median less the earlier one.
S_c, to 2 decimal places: 0.01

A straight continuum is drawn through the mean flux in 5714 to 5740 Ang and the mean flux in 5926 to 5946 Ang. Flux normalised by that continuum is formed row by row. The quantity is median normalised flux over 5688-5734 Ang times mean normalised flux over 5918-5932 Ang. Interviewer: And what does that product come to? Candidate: 0.97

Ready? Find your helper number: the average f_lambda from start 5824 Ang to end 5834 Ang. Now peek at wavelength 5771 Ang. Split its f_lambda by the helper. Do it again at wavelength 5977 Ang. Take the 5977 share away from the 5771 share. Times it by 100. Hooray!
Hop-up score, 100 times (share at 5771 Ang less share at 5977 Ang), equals -10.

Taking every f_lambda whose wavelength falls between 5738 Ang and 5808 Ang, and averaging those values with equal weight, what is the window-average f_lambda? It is 1.27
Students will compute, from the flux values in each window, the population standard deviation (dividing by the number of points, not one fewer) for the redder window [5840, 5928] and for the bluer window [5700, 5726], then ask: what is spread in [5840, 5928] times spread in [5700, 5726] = 0.0071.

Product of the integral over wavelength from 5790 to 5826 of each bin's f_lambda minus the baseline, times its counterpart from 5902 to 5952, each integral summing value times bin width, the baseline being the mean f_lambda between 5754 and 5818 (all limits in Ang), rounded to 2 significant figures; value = 5.5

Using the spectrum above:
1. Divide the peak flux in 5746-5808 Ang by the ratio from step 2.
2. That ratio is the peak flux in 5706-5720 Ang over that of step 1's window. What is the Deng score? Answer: 1.37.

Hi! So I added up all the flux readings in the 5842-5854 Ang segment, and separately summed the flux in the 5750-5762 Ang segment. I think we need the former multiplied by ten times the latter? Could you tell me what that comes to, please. 608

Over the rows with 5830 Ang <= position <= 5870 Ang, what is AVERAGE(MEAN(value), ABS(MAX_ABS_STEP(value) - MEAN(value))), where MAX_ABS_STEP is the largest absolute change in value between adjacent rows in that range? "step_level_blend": 1.29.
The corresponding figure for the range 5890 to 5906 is 1.28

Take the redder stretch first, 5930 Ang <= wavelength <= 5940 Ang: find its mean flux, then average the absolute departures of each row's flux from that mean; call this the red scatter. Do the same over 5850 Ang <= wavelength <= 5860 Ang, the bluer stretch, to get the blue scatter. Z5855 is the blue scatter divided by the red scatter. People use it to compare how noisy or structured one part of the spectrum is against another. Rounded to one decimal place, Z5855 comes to 1.5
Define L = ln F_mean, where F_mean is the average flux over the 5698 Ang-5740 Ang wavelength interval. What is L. 0.27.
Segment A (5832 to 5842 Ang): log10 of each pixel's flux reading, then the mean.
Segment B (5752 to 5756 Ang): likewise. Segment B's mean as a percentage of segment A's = 79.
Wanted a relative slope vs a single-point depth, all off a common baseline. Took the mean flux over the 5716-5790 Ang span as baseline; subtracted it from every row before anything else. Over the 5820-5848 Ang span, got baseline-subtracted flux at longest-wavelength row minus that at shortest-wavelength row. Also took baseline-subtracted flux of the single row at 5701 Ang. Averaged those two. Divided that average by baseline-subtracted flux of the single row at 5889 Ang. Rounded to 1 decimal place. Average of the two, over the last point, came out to 0.0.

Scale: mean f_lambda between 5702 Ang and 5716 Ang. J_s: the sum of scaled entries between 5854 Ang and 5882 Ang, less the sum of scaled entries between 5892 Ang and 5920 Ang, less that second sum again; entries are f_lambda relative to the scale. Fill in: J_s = -15.7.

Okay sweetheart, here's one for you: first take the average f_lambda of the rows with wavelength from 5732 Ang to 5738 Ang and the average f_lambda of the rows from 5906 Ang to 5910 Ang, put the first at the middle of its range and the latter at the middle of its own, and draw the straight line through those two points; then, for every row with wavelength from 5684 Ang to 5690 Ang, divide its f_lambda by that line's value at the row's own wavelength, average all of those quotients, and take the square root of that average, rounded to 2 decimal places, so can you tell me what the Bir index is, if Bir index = 1.02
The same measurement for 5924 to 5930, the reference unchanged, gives 0.93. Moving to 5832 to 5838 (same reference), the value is 0.97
